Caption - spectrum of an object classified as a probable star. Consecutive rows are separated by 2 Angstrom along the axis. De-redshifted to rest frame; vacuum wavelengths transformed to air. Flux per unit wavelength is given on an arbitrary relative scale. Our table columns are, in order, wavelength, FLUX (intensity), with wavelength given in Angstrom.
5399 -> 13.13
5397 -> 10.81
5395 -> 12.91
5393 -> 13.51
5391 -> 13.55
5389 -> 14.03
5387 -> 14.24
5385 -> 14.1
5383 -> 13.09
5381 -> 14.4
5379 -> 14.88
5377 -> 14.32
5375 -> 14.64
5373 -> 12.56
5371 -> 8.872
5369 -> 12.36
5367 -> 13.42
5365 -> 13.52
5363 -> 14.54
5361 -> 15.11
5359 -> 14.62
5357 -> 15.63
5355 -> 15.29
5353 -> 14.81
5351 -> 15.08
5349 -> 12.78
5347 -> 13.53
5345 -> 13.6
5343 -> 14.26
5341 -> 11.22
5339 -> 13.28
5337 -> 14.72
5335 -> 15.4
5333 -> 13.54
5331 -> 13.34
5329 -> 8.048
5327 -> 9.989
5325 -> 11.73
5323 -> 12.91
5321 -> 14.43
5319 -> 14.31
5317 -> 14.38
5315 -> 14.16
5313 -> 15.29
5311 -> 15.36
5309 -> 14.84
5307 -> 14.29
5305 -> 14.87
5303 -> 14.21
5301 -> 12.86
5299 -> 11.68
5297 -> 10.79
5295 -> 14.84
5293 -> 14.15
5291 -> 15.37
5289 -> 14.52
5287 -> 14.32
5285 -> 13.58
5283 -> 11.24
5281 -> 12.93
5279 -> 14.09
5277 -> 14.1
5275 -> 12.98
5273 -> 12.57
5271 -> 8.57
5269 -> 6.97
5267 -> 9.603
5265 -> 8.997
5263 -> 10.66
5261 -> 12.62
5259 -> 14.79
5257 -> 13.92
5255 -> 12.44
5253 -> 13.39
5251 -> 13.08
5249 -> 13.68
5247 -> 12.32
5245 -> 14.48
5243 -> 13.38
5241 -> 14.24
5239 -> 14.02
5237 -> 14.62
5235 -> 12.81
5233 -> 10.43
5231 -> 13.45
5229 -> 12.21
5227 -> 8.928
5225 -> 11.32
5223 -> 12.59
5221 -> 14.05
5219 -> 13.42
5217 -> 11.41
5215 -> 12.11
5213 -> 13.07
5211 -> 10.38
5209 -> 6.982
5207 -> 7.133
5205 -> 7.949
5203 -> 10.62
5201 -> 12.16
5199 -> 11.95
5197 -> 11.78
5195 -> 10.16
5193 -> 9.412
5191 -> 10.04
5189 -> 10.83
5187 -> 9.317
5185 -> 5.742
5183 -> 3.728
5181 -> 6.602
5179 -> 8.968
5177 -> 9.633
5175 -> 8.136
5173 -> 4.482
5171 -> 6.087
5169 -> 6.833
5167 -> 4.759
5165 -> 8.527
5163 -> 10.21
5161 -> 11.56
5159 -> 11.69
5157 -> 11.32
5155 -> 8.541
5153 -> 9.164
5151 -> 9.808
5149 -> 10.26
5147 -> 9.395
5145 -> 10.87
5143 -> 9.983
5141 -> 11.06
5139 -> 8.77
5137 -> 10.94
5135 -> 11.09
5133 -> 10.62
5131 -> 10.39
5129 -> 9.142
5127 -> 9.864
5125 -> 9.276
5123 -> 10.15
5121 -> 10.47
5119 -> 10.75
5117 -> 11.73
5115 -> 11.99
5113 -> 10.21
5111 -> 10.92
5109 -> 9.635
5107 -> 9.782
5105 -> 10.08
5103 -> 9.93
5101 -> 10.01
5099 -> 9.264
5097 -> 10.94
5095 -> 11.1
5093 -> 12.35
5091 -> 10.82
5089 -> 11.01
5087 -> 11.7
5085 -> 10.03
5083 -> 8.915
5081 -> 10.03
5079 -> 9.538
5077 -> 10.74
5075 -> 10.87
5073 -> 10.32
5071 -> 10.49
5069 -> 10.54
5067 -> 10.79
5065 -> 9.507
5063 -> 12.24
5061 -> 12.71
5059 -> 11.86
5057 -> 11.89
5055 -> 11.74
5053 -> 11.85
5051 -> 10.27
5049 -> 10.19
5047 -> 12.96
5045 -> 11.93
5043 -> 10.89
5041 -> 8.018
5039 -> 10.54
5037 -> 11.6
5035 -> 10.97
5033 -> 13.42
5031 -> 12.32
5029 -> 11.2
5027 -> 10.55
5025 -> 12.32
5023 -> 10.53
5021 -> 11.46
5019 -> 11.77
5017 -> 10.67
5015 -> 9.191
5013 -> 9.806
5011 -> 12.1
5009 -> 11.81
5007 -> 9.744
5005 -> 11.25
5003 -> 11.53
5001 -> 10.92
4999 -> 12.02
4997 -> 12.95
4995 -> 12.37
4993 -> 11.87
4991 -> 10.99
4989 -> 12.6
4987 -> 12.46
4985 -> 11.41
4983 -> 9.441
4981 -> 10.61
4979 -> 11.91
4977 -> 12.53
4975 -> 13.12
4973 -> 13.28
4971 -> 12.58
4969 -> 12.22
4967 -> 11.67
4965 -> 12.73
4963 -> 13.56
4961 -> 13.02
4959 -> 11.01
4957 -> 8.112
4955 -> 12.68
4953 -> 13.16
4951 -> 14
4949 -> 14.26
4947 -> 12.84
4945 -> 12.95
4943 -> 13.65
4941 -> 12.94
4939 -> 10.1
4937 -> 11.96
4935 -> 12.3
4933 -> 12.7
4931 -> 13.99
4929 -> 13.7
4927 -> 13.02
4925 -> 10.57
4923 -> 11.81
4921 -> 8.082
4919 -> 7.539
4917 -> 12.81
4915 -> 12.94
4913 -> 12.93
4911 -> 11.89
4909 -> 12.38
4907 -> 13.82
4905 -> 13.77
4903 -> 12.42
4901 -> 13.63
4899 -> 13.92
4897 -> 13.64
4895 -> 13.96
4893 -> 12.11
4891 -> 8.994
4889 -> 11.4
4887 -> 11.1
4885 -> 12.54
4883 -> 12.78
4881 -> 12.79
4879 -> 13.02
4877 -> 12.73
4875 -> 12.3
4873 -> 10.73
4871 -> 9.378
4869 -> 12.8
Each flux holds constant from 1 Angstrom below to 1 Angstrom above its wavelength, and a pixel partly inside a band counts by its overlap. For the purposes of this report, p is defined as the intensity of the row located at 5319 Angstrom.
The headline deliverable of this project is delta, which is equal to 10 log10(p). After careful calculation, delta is 11.6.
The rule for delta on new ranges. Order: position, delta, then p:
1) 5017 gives 10.3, 10.67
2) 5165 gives 9.3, 8.527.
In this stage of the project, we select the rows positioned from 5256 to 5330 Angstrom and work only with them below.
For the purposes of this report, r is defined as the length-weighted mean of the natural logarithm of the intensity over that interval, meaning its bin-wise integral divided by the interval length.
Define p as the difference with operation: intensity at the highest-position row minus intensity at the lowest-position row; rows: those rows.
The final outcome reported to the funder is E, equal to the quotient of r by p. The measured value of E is -0.4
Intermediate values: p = -5.9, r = 2.53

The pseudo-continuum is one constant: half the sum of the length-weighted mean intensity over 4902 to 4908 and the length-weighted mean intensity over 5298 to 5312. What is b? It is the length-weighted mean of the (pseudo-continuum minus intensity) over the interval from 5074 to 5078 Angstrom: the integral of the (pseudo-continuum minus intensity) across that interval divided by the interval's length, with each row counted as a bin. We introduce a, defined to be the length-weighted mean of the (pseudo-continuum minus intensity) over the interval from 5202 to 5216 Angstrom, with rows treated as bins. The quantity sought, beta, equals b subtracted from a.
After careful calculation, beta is 1.1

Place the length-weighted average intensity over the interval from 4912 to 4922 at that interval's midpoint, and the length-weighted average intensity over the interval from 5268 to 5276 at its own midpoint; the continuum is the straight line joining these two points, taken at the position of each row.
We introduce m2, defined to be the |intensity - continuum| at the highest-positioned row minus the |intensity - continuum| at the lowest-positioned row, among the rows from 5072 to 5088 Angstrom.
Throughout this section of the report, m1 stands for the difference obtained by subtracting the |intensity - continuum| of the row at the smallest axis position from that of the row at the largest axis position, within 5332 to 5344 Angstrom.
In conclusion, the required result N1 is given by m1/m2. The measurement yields 0.9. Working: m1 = 0.7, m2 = 0.8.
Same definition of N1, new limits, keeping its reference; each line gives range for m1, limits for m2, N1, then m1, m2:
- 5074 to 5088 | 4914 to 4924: -0.8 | 0.8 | -1.1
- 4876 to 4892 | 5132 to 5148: 0.1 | 0.1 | 1.0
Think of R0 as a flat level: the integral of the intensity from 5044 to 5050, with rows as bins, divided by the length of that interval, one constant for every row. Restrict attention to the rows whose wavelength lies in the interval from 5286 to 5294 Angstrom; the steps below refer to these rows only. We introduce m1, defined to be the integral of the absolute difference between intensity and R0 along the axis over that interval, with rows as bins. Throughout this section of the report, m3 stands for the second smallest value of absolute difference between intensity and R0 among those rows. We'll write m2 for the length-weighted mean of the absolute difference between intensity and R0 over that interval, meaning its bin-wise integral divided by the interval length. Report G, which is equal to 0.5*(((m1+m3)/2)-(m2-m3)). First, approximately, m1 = 23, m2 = 2.9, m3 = 2.63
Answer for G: 6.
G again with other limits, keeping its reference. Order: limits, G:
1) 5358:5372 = 8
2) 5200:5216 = 8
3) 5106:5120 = 3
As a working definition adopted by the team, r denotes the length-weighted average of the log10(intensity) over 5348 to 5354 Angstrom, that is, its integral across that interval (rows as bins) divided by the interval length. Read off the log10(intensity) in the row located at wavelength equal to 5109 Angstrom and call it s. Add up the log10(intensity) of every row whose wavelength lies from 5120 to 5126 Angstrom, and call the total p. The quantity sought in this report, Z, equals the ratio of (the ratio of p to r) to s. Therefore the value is 2.6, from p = 2.99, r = 1.15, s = 0.98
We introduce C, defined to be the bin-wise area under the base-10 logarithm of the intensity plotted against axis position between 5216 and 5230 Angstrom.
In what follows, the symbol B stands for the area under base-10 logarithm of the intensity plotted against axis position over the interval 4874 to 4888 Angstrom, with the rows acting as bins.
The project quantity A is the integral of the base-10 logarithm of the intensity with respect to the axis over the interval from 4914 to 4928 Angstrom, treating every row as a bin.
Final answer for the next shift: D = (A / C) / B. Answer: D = 0.0625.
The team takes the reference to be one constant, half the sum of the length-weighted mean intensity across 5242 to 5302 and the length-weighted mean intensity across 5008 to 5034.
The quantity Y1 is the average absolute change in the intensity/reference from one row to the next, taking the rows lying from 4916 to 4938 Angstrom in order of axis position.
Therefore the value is 0.136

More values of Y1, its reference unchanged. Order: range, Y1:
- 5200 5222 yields 0.130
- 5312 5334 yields 0.112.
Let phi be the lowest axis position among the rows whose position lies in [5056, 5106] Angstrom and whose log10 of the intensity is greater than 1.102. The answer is 5061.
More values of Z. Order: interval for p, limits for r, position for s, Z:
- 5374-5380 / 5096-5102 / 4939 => 3.5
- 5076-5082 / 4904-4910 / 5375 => 2.3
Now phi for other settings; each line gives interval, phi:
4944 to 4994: 4945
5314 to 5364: 5315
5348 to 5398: 5349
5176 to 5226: 5213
